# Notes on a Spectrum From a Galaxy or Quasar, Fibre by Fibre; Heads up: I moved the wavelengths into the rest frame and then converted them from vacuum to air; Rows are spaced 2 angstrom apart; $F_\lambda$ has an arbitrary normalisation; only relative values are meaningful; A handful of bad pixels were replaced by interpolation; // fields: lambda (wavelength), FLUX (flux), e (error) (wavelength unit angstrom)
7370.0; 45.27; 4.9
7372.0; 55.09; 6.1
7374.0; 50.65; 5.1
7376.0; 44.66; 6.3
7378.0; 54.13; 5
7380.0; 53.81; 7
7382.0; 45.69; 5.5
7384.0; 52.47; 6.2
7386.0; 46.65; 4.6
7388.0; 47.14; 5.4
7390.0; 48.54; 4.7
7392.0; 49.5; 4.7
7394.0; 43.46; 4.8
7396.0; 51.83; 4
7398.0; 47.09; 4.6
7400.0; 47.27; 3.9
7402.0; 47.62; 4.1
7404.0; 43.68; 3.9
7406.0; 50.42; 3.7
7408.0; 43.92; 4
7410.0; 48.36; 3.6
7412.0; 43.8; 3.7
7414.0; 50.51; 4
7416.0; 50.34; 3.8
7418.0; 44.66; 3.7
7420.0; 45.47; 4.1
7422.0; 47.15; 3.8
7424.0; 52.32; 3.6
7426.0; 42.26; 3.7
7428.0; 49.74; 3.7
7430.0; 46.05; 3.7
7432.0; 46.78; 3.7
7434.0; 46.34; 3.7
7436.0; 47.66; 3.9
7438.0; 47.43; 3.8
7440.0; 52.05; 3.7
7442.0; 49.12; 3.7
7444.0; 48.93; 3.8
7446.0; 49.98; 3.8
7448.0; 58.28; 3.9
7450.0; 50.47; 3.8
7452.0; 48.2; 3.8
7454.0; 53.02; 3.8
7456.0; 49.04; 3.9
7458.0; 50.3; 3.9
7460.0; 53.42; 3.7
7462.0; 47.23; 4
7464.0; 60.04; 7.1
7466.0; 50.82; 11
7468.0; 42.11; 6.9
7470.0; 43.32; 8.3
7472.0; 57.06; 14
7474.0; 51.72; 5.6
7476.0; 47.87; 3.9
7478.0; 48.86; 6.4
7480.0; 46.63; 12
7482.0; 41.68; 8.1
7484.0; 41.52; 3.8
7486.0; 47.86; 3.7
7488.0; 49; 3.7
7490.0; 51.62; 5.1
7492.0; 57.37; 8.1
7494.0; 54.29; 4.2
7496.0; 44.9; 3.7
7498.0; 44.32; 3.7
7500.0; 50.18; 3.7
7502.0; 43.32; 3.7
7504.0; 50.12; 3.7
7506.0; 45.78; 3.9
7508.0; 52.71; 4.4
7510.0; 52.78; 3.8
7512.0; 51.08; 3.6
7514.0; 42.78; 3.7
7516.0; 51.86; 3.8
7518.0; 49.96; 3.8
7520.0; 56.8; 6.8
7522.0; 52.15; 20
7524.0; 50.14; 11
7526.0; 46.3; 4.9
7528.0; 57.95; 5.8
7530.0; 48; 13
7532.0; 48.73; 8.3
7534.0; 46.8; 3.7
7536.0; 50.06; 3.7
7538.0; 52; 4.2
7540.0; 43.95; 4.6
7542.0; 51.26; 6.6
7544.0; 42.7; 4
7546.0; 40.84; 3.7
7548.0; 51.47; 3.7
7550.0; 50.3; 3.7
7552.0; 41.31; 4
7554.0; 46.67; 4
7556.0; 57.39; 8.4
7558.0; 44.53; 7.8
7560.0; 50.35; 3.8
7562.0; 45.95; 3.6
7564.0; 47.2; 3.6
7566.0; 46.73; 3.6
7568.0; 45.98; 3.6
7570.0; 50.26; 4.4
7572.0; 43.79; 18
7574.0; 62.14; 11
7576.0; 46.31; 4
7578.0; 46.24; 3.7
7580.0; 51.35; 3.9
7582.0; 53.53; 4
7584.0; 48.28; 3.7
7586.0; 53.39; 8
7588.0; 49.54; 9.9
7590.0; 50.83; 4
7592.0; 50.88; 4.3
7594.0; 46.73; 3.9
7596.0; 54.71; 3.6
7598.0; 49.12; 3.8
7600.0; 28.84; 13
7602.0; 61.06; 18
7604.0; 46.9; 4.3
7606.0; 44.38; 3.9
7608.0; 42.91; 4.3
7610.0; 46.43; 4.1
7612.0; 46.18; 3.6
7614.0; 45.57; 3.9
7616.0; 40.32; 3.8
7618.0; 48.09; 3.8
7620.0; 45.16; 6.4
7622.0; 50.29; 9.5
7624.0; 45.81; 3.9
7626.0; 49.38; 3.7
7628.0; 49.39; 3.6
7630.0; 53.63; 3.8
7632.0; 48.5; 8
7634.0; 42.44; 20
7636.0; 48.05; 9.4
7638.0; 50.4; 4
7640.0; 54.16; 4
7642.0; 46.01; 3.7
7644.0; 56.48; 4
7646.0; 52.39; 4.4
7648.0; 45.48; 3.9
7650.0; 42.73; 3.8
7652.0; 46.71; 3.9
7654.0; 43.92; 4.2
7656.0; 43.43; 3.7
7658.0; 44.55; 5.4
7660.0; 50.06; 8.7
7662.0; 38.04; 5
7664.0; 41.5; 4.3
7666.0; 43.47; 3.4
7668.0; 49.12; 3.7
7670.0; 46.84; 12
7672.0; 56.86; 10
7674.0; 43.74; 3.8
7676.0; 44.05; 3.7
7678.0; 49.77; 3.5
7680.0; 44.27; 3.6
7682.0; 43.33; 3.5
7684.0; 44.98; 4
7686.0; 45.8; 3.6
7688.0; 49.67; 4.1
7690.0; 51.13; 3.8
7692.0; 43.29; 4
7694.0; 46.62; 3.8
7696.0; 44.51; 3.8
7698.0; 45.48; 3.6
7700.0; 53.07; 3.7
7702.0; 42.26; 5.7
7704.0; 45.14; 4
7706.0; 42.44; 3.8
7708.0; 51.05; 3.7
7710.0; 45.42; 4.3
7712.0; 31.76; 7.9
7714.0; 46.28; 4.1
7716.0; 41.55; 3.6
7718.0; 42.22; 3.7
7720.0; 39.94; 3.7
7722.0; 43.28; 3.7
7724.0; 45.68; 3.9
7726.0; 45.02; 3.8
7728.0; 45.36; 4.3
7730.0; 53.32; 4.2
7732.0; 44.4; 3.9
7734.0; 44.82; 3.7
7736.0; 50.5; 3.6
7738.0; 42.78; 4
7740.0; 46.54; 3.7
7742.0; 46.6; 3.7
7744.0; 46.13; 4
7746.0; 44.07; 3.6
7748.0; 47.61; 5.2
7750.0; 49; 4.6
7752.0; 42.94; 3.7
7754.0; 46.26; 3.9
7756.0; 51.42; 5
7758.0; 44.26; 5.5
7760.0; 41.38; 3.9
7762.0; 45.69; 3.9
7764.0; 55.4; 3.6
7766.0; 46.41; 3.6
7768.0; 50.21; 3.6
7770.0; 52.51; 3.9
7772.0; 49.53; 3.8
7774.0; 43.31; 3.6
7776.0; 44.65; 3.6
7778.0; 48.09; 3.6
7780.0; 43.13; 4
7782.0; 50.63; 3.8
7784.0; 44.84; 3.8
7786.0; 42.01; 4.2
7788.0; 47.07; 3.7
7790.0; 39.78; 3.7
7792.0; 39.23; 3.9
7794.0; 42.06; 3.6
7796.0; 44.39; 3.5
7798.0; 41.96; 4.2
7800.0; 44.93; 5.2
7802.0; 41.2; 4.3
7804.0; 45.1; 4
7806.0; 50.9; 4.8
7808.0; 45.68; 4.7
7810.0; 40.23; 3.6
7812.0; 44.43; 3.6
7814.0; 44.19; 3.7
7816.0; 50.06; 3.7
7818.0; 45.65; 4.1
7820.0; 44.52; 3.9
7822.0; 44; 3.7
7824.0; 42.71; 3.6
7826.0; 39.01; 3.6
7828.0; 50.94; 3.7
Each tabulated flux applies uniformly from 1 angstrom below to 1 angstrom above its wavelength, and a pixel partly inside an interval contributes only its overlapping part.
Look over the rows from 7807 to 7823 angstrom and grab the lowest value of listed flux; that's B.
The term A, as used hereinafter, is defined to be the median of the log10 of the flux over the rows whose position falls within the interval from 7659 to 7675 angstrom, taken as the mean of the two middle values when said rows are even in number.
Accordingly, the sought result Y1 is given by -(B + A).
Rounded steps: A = 1.66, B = 40.23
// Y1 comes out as -41.9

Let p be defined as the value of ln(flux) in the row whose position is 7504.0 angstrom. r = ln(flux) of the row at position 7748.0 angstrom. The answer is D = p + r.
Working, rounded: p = 3.91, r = 3.86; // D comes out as 7.78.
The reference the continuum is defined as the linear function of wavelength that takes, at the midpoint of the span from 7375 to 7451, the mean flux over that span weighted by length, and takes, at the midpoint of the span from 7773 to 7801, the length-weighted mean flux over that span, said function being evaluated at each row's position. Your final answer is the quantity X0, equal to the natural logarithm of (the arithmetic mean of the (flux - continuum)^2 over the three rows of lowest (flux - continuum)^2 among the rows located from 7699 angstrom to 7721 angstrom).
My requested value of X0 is -0.2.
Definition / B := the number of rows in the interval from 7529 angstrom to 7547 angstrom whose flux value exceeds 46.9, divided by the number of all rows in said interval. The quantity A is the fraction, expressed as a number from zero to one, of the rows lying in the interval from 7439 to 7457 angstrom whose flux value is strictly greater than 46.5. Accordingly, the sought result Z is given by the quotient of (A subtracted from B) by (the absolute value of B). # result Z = -0.8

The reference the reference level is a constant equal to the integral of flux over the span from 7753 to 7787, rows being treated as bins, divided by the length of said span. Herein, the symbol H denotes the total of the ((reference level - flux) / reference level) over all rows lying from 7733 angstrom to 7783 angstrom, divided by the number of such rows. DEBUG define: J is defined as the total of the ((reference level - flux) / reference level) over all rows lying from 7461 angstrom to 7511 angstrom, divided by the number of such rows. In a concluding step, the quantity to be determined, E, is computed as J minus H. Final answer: -0.04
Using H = 0.00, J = -0.04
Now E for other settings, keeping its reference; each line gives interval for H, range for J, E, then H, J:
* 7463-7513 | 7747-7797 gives 0.06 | -0.04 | 0.02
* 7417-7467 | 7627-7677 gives 0.05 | -0.05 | 0.00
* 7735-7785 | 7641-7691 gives 0.01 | 0.00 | 0.01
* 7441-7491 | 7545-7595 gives 0.01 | -0.05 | -0.04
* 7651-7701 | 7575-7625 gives -0.03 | 0.02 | -0.01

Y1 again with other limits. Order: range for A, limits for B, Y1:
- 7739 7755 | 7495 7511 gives -45.0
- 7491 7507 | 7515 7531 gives -48.0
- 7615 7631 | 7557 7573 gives -45.5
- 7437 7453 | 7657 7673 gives -39.7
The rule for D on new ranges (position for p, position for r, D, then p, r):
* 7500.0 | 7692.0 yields 7.68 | 3.92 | 3.77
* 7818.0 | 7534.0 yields 7.67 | 3.82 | 3.85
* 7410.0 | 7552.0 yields 7.60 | 3.88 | 3.72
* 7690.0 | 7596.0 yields 7.94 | 3.93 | 4.00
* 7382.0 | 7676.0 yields 7.61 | 3.82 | 3.79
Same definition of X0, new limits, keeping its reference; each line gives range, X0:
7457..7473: 1.7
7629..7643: 1.5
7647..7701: -2.4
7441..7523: -2.1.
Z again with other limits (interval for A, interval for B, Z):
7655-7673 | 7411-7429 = 0.2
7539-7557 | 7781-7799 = -1.5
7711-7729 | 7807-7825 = 1.0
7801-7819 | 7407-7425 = 0.6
